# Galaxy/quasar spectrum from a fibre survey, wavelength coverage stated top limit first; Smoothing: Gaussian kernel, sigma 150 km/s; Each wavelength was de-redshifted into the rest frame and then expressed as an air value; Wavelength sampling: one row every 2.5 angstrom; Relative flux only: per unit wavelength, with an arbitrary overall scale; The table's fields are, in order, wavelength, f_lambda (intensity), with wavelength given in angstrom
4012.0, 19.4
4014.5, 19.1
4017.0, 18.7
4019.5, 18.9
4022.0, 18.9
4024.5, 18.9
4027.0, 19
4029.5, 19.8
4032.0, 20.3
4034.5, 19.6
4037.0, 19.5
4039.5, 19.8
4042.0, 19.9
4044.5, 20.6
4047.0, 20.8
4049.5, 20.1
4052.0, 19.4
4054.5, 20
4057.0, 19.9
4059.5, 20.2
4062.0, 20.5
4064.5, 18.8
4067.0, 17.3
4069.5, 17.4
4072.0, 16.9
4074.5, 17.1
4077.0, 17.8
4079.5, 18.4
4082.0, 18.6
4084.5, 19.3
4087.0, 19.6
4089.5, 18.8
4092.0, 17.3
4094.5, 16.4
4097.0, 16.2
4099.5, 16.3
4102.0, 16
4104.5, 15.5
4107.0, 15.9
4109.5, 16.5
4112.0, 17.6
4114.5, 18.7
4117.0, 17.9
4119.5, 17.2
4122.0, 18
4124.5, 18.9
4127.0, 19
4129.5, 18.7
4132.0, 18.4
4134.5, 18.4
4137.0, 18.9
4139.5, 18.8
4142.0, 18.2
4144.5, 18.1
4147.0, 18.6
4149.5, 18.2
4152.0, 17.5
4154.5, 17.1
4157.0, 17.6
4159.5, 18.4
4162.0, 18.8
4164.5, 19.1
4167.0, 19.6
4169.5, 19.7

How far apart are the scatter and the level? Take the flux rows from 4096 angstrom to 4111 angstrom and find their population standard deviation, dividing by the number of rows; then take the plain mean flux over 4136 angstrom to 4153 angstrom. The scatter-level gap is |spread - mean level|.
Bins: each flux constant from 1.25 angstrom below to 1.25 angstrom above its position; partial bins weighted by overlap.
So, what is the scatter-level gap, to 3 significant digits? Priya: 18.0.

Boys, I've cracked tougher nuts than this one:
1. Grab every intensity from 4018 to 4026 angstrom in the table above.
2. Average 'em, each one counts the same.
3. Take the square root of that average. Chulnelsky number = 4.35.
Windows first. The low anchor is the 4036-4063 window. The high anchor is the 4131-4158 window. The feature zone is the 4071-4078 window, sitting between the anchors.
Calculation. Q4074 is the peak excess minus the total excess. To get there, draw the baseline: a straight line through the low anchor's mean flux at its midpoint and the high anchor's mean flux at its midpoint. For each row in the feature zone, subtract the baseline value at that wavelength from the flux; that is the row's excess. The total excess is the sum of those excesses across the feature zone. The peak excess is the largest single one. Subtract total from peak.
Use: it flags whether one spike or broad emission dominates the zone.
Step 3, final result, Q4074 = 5.2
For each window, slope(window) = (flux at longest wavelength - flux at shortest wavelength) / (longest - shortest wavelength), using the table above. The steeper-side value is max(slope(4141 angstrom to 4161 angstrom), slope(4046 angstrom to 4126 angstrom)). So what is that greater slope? 0.011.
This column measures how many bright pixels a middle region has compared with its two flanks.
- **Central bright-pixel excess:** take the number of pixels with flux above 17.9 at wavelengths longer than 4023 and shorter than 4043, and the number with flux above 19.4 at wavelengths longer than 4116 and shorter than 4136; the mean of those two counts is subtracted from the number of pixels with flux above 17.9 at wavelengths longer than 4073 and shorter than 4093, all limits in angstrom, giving 1.0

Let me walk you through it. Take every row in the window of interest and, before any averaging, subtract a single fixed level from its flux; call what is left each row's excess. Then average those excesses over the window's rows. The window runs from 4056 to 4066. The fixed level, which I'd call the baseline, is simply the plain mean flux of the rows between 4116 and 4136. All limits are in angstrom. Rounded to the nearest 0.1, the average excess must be 1.5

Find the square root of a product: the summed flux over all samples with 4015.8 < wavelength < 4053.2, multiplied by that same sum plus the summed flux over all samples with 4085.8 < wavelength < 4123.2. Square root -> 403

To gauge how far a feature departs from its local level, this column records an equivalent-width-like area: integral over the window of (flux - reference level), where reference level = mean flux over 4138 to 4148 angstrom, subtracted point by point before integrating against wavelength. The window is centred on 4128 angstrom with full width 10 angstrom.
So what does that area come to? 3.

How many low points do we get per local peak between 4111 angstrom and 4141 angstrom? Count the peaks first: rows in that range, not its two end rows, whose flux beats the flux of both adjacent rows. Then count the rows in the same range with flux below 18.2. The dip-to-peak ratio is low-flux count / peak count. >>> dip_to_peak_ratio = 1.3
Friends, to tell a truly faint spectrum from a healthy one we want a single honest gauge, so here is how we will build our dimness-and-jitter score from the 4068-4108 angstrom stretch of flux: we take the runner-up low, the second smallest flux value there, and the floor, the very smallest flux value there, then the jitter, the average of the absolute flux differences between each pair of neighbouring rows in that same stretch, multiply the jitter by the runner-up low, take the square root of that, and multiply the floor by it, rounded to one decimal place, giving 44.9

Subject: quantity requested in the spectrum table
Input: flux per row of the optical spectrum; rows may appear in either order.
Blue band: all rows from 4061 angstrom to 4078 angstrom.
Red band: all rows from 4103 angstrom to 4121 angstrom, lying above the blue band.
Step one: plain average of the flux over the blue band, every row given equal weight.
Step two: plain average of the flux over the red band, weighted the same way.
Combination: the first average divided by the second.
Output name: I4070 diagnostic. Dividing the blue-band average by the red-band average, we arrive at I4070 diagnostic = 1.05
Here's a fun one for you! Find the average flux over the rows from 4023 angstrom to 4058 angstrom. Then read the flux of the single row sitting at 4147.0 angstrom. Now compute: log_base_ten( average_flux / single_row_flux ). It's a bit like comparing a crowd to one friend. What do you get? 0.028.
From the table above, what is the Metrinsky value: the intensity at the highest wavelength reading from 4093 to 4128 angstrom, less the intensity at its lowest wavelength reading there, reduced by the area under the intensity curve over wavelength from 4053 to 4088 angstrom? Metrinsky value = -652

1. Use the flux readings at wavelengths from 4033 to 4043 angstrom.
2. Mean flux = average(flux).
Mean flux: 19.7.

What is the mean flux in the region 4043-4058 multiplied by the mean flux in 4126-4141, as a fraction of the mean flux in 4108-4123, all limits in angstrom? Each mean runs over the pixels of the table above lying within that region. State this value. 21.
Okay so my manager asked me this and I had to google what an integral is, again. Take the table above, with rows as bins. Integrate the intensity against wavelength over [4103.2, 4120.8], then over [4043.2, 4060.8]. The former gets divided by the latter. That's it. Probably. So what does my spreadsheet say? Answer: 0.85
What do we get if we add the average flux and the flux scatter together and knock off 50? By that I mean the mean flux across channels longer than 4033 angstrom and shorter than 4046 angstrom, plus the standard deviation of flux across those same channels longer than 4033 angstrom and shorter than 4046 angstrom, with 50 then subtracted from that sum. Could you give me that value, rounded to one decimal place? -29.7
